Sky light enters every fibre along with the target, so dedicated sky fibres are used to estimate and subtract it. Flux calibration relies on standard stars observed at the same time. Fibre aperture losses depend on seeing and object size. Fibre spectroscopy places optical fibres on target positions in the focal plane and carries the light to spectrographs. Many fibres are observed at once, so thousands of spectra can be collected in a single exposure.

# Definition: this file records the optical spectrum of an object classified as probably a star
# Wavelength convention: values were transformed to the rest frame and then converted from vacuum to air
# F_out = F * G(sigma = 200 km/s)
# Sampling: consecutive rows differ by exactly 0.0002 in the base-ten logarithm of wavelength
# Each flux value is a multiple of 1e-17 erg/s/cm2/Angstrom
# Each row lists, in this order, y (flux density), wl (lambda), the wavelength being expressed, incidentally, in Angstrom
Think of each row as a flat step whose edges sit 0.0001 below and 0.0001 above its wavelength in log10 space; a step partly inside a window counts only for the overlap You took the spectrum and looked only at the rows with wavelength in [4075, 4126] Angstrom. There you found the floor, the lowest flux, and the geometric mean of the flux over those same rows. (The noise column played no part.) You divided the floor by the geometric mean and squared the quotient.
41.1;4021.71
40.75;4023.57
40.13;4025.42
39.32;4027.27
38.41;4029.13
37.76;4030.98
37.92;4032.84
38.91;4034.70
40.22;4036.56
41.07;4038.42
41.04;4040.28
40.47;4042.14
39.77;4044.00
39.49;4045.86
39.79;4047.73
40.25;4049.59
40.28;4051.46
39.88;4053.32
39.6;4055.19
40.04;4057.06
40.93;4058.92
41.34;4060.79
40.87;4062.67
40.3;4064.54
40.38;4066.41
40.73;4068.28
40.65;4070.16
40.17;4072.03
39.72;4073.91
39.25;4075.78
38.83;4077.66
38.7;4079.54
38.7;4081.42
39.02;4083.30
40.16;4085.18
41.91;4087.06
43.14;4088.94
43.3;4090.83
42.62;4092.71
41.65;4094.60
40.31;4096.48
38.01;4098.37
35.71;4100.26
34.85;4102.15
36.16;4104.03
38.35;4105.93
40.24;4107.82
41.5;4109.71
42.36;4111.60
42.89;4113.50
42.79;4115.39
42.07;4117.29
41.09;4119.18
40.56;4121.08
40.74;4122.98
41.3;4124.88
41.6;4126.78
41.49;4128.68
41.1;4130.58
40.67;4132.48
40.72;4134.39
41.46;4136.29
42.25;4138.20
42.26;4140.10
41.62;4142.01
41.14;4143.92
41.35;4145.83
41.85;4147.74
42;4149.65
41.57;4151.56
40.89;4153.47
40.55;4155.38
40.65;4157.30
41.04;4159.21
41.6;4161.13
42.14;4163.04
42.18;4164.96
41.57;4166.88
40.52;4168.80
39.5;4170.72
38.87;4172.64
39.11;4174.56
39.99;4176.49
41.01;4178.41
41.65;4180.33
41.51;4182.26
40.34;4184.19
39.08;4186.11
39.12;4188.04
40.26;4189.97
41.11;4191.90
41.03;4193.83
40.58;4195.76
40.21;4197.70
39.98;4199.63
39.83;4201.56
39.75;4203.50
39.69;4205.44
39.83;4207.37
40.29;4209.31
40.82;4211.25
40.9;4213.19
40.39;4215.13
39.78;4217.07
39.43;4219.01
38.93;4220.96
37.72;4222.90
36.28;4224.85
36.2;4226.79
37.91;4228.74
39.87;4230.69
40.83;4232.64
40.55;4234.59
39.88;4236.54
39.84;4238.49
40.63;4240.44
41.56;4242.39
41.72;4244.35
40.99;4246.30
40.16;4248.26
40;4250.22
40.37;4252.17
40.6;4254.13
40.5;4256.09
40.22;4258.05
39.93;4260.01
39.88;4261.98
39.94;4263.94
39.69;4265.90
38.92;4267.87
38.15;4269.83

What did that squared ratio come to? 0.75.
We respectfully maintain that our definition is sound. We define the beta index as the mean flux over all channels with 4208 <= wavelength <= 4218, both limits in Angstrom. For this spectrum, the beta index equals 40.4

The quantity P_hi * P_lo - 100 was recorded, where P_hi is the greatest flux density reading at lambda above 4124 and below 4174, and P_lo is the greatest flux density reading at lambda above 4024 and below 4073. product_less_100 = 1647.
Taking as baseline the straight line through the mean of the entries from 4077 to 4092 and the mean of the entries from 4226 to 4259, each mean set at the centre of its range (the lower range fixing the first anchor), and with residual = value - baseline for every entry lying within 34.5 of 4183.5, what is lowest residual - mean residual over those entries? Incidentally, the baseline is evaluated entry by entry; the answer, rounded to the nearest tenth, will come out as -1.7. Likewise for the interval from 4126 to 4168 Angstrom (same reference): -0.9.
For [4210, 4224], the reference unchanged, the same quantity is -2.0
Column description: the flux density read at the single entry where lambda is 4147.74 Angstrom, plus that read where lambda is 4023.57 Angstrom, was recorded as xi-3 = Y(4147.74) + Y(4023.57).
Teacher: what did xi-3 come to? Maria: 82.6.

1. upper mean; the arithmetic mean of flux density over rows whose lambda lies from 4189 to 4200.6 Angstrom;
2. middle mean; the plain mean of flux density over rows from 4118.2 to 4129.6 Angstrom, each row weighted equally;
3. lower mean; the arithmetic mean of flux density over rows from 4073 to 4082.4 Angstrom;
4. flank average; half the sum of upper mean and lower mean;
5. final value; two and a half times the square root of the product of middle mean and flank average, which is 101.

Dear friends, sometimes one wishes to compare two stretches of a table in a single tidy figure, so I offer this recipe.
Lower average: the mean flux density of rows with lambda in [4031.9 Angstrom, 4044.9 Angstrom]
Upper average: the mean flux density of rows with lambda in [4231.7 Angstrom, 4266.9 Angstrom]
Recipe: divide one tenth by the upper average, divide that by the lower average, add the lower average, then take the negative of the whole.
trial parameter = -39.9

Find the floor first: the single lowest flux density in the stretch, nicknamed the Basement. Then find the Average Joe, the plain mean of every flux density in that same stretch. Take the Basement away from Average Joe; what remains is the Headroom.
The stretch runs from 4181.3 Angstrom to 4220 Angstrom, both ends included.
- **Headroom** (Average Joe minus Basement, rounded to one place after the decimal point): 1.1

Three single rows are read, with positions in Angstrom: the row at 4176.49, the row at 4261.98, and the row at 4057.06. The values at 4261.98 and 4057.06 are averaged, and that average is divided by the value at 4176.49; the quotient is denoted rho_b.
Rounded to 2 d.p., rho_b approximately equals 1.00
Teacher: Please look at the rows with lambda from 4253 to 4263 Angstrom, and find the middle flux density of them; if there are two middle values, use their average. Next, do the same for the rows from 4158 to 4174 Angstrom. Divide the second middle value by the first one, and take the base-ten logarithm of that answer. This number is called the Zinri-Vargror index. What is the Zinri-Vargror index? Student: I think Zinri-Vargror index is 0.012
